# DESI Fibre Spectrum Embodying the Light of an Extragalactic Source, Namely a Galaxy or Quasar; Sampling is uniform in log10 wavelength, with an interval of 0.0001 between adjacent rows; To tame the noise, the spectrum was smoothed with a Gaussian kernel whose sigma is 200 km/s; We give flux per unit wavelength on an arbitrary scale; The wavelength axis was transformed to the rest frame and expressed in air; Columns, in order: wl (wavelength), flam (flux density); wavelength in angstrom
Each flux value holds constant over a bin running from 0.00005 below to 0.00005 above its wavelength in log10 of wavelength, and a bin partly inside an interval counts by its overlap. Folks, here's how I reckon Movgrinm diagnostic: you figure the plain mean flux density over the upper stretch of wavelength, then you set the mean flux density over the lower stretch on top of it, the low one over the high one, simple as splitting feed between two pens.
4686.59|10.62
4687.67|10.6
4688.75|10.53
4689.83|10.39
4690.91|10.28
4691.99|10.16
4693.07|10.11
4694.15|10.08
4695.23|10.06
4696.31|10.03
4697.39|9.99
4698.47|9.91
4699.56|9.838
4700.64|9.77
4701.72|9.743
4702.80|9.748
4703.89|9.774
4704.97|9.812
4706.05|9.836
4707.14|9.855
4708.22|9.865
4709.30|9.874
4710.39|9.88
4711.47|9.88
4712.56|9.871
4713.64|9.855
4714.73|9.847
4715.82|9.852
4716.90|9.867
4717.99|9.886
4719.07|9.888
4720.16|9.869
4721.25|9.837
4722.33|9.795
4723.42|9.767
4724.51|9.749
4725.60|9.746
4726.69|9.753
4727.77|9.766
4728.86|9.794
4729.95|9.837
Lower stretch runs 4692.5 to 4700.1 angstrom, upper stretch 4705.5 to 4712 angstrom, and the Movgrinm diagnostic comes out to 1.01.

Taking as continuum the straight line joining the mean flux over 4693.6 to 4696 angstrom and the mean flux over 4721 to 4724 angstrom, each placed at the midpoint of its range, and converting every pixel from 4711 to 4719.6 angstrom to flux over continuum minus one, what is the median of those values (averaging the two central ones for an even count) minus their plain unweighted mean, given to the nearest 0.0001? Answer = -0.0018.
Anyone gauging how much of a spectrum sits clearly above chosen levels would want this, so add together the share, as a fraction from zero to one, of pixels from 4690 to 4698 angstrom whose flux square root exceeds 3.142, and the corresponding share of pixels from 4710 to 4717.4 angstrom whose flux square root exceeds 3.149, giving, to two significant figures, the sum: 1.0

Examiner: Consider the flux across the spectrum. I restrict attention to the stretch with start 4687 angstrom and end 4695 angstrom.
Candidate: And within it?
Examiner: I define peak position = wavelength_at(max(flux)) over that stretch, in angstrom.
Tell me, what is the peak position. 4687.67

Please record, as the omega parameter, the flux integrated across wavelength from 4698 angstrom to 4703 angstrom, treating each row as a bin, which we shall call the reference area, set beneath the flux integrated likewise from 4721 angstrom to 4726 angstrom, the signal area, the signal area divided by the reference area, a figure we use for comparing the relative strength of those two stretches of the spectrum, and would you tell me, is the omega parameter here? 1.00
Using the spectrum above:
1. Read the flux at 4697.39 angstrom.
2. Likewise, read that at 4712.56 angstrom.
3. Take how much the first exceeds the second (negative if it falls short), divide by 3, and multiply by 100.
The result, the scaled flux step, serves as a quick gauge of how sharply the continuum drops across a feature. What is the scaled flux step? 4.0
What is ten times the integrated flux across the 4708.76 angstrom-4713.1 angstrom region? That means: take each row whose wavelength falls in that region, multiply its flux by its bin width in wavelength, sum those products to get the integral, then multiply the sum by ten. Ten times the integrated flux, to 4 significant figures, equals 428.5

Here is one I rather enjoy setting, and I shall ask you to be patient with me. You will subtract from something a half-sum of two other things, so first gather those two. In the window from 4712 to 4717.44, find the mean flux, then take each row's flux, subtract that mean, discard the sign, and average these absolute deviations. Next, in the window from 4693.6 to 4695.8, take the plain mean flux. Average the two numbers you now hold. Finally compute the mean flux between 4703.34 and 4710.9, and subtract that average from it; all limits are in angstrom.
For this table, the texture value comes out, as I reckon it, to 4.8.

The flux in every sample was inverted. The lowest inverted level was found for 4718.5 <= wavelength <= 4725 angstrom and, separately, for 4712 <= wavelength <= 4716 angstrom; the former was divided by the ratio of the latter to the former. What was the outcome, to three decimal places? 0.101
